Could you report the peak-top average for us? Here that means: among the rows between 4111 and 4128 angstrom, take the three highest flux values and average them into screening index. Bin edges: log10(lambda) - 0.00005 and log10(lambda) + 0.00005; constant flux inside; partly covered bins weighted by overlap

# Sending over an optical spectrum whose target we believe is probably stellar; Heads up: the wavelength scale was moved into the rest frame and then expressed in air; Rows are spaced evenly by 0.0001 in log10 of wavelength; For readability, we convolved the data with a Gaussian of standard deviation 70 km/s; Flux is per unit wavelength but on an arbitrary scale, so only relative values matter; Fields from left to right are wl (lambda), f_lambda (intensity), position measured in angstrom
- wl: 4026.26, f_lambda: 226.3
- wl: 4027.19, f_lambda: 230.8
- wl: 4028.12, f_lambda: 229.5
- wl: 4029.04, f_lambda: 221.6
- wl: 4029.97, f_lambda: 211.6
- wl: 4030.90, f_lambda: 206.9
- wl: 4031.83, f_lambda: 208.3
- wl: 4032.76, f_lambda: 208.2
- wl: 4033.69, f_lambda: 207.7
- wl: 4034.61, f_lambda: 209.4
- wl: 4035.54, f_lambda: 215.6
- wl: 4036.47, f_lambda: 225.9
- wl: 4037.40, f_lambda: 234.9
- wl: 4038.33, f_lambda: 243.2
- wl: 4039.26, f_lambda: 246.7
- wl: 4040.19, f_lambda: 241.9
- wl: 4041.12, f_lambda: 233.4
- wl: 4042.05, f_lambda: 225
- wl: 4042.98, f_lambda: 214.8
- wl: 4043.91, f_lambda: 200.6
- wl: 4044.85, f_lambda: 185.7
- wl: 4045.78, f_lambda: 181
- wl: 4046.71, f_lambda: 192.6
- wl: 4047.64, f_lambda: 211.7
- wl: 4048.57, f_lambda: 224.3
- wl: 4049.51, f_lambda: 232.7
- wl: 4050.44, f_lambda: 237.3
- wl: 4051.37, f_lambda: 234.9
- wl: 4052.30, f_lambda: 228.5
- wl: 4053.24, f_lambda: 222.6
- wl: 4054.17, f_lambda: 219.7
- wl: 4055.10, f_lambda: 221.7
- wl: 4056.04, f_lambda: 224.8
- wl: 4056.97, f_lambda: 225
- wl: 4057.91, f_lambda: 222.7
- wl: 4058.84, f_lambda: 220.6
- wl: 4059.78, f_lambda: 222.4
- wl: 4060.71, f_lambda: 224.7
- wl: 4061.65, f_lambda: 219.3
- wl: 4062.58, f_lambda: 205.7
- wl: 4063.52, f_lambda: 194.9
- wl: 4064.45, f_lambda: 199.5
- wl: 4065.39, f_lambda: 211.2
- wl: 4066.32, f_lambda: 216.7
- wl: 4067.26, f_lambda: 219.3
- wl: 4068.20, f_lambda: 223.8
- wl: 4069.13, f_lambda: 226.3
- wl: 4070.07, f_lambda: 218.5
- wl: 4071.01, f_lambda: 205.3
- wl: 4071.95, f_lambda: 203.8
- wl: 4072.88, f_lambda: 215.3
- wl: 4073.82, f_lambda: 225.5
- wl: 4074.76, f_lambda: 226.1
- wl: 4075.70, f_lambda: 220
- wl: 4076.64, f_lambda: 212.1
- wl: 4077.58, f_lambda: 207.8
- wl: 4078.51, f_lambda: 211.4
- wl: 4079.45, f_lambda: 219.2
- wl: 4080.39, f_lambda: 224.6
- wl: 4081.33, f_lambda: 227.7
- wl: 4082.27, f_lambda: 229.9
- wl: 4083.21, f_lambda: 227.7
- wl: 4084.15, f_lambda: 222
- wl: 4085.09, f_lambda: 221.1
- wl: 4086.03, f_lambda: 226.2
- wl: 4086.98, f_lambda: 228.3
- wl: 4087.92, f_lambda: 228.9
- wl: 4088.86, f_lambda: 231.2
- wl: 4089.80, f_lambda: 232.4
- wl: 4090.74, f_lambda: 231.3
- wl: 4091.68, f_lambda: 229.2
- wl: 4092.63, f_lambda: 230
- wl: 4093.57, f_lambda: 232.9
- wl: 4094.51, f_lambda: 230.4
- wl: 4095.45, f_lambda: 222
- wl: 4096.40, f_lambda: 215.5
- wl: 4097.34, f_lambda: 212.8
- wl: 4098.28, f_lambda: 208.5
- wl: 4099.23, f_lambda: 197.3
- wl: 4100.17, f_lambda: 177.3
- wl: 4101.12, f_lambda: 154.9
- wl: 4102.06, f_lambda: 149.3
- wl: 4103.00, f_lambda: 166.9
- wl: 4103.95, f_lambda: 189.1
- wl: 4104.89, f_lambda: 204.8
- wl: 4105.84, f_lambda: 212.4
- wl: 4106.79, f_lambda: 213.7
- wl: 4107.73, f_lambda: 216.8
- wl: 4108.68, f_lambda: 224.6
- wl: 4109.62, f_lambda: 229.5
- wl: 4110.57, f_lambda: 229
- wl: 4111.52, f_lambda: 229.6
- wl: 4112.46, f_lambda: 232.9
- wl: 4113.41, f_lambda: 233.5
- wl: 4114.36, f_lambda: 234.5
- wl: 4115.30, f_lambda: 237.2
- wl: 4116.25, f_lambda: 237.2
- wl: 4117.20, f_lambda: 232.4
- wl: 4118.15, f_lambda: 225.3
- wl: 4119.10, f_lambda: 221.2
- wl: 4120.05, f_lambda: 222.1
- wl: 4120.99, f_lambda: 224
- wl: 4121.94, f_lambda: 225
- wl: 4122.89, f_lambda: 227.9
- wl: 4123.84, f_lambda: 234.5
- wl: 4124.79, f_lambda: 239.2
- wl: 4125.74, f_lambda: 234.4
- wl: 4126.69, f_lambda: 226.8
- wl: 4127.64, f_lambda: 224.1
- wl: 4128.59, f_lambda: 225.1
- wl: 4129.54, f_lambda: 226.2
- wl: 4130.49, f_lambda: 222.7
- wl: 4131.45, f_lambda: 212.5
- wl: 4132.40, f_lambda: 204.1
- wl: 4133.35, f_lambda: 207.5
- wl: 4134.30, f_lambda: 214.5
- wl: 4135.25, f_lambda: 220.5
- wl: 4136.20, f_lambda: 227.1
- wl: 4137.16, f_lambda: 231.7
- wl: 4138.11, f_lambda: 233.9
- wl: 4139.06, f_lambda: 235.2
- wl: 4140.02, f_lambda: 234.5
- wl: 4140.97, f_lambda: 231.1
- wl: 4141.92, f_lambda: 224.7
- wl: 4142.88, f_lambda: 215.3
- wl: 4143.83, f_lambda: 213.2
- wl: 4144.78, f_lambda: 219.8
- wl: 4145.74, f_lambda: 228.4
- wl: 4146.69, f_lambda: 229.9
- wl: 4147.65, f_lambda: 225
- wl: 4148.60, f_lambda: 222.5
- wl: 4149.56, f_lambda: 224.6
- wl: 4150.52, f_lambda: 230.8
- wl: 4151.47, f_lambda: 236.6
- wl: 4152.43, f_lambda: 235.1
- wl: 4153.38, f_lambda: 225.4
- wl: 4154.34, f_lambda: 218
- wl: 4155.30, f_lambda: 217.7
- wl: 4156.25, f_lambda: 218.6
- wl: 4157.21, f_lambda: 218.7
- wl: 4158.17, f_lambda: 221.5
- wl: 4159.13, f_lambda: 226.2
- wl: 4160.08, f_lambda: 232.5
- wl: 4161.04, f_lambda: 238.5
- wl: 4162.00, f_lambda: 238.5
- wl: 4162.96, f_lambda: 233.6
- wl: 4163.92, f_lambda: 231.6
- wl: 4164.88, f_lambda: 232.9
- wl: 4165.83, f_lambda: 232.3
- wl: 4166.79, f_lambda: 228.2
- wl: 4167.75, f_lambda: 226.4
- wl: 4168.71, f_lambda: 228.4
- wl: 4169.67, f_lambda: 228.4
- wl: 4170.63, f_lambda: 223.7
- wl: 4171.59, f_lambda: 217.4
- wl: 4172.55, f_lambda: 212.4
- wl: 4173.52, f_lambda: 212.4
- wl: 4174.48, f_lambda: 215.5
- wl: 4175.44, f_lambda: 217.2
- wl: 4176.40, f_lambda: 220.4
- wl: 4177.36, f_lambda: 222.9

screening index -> 238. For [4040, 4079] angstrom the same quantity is 238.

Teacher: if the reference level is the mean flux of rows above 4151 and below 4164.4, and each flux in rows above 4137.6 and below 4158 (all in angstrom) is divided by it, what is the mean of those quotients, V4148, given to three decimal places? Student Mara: 0.990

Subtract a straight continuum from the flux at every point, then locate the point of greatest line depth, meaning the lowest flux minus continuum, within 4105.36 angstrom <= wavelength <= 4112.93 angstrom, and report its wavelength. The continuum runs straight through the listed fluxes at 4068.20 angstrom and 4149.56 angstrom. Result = 4105.84 angstrom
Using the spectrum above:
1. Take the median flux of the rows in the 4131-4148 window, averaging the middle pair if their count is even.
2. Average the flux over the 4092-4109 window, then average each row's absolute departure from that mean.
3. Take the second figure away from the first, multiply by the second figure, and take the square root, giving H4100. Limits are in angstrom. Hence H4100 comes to 65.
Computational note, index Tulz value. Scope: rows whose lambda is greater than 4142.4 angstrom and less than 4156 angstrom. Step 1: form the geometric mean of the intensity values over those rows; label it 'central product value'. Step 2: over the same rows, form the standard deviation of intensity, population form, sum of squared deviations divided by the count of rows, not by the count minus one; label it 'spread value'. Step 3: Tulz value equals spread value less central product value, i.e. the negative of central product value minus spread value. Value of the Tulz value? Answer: -217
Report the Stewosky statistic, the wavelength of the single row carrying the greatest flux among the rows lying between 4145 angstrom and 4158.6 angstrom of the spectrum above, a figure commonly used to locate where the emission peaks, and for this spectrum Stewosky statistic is 4151.47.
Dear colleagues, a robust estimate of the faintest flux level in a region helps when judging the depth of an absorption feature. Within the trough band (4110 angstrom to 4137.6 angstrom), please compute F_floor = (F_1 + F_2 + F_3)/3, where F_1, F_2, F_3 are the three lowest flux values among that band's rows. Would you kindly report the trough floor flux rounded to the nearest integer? 208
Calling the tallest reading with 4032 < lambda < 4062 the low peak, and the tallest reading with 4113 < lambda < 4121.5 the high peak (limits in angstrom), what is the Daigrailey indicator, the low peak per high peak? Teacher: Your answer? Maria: 1.04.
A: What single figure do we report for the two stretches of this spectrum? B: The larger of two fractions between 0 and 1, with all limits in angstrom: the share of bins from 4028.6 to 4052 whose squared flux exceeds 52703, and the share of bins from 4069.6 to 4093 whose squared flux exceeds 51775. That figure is 0.40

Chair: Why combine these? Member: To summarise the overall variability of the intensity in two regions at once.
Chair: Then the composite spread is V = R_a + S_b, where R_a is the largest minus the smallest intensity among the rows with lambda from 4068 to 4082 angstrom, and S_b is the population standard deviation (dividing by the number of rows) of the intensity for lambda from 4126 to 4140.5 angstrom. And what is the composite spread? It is 33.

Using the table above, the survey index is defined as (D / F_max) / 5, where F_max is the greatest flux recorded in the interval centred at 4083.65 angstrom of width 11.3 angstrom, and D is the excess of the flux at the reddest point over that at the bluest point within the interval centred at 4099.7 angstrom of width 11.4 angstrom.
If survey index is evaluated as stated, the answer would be -0.0221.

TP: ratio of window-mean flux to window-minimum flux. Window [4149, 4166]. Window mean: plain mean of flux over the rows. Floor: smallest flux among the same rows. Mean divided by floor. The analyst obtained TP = 1.05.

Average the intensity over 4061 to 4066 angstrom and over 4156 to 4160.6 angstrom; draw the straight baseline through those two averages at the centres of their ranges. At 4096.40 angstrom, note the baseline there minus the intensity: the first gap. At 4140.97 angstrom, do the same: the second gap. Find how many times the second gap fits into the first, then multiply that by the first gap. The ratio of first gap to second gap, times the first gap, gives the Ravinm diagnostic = -1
